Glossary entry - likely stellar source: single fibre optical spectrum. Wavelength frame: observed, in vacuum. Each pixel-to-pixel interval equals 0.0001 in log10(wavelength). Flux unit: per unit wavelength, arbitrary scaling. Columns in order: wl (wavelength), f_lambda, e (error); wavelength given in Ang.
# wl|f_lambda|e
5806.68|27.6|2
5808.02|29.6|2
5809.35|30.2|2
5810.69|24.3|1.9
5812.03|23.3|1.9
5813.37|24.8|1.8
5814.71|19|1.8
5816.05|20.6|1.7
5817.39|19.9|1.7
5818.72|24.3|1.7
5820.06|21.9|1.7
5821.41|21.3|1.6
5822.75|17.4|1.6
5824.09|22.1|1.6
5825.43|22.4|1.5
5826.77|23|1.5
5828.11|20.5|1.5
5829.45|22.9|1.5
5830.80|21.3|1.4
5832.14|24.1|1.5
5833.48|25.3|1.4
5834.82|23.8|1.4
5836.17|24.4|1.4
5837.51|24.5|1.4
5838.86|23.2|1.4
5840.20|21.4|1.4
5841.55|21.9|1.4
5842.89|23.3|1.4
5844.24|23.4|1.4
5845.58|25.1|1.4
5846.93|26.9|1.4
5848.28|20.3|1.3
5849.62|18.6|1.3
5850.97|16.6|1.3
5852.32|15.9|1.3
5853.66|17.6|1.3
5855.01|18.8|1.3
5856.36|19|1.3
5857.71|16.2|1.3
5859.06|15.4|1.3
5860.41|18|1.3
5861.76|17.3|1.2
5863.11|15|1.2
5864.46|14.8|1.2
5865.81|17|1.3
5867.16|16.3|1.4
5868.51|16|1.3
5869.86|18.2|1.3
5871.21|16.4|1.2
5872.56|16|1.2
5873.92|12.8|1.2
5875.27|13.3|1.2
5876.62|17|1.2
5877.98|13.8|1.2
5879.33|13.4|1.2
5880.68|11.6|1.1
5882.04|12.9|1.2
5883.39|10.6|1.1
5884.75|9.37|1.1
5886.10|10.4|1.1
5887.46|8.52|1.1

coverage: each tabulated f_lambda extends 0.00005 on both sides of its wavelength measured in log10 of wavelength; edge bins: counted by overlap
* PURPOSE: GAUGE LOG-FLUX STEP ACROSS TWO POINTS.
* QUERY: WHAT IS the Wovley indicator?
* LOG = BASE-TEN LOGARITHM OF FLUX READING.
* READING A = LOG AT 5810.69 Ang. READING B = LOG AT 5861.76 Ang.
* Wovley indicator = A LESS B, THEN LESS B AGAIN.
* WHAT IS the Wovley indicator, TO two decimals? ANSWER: -1.09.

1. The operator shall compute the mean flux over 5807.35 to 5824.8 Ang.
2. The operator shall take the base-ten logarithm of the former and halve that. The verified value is 0.681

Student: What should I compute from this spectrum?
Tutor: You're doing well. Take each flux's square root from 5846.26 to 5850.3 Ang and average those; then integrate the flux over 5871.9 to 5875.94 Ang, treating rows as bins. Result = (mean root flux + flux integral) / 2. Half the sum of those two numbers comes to 31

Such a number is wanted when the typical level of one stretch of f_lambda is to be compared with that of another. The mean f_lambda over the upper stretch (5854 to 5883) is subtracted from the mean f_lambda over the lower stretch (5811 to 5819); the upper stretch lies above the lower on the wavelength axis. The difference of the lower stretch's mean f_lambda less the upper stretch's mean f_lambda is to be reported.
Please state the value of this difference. 6.3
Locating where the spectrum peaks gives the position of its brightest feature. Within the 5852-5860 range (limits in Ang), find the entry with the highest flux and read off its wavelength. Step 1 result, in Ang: 5856.36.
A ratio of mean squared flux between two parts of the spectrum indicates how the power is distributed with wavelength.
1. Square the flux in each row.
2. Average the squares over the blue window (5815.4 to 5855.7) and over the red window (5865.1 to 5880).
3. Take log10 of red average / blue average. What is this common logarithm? -0.297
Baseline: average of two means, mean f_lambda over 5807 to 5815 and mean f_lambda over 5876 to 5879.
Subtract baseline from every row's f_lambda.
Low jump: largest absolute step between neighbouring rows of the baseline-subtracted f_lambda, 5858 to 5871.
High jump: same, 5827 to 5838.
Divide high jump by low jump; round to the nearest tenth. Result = 1.1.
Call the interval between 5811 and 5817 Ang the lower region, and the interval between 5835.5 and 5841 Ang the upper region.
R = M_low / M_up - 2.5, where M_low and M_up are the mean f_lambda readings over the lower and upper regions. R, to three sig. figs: -1.56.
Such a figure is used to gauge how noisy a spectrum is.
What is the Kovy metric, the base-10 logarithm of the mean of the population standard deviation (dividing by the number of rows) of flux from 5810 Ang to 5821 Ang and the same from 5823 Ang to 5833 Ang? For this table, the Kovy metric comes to 0.202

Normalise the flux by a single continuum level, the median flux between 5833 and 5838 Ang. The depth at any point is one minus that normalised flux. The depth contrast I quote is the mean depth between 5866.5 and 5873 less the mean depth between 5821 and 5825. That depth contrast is 0.15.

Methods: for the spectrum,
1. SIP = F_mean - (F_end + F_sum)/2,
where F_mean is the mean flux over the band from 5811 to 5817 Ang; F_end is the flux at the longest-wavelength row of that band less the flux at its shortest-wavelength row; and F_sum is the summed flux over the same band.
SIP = -21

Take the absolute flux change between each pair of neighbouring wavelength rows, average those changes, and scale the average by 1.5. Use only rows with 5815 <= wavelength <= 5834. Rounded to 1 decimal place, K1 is 3.2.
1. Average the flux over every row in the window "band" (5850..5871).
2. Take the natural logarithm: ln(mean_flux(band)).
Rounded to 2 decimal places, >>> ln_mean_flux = 2.82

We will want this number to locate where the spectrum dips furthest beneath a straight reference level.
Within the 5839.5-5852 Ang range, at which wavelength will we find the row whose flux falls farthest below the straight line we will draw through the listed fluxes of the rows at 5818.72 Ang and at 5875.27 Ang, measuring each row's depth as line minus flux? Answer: 5850.97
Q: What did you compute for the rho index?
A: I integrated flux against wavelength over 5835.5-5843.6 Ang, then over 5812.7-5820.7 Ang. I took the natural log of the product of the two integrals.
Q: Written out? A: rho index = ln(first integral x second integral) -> 10.4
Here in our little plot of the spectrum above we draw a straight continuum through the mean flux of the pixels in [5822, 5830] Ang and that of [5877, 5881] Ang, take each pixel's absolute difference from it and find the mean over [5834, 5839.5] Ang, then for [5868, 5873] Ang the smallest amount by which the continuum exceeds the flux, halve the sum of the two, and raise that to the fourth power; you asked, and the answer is 0.0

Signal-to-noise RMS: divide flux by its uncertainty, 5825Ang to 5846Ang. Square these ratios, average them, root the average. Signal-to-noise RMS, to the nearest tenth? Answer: 16.2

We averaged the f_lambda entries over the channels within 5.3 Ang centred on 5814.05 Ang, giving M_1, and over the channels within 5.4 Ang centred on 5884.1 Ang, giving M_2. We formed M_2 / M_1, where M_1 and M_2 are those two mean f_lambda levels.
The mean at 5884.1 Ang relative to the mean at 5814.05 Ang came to 0.49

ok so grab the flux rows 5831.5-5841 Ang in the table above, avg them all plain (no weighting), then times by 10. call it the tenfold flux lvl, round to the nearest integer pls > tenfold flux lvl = 238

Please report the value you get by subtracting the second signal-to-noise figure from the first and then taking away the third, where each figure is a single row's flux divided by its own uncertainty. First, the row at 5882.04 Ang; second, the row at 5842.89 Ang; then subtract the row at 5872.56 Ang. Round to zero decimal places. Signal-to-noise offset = -19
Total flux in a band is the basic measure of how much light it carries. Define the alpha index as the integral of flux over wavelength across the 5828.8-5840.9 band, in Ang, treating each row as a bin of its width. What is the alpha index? 283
